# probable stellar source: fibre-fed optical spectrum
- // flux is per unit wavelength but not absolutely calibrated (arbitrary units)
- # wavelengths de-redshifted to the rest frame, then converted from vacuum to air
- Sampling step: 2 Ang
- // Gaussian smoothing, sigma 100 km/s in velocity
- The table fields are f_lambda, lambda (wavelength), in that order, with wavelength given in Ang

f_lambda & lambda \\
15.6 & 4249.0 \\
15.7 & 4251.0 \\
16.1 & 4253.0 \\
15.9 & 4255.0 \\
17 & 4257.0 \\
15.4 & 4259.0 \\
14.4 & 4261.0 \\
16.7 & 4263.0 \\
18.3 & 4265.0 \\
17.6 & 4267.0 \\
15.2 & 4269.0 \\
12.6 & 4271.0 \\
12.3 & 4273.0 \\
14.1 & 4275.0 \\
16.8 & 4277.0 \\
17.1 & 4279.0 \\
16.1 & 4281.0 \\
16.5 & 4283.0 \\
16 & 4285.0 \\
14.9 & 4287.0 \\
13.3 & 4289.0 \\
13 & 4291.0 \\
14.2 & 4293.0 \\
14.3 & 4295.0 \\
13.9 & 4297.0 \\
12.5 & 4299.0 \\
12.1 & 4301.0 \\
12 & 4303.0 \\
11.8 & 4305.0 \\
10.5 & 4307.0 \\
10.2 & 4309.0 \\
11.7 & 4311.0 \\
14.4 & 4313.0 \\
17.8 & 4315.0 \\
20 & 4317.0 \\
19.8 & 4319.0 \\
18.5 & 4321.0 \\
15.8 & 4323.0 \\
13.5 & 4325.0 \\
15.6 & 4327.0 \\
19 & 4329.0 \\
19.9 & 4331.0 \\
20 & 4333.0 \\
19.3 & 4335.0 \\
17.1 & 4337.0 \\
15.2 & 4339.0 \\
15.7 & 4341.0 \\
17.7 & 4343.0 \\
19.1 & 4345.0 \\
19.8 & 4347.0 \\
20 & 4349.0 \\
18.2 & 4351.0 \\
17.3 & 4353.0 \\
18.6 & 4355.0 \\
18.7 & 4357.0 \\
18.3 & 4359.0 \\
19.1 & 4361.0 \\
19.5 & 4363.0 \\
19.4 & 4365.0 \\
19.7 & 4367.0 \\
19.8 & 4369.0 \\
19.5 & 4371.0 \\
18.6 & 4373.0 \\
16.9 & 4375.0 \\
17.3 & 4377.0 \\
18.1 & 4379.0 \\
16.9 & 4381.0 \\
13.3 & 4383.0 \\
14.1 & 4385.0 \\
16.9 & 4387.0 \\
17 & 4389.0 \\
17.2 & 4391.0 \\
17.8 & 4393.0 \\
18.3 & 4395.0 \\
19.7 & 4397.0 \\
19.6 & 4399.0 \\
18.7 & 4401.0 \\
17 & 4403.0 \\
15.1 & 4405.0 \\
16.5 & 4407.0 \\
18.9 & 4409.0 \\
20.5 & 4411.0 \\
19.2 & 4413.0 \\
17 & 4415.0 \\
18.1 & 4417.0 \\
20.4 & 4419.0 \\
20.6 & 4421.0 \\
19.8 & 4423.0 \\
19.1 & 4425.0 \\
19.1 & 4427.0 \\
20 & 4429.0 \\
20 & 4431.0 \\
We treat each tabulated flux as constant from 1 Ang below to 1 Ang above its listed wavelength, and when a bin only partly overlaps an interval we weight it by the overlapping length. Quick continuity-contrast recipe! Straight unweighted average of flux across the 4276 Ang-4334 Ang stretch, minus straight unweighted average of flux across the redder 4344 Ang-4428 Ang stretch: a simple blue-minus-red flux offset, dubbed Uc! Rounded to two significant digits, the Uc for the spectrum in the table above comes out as -3.1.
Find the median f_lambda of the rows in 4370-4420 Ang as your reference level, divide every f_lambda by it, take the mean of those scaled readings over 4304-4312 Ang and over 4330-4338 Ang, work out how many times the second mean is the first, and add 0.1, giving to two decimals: 1.83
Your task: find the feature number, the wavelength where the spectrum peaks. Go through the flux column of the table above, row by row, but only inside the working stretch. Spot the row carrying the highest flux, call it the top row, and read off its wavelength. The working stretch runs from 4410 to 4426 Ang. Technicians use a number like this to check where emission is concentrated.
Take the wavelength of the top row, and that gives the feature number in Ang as 4421.0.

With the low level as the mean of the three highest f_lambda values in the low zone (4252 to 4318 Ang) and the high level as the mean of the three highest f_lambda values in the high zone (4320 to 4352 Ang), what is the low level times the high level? 373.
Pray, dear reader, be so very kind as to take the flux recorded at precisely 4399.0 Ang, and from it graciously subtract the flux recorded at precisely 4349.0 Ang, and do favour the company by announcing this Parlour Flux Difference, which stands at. 0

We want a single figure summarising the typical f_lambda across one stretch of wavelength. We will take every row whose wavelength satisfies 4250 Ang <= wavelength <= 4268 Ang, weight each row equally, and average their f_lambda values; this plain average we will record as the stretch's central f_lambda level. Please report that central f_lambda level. 16.3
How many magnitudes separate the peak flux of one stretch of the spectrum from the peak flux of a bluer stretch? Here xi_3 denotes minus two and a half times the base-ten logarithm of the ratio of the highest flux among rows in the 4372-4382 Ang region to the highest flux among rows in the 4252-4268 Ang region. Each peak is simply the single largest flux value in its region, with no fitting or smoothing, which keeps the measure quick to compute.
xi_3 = -0.02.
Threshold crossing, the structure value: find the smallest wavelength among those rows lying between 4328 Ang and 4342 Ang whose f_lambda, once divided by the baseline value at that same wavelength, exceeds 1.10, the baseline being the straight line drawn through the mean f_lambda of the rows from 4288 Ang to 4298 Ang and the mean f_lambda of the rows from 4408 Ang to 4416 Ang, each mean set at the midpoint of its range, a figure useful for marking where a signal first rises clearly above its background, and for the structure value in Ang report 4329.0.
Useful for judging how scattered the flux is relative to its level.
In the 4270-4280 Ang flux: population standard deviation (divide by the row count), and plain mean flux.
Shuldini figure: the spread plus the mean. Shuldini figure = 16.6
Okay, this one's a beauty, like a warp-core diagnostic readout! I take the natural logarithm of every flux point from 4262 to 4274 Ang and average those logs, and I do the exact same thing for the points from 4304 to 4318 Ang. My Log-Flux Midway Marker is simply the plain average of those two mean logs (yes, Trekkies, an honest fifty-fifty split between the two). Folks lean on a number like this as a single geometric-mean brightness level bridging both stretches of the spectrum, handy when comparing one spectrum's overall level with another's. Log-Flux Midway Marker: 2.66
